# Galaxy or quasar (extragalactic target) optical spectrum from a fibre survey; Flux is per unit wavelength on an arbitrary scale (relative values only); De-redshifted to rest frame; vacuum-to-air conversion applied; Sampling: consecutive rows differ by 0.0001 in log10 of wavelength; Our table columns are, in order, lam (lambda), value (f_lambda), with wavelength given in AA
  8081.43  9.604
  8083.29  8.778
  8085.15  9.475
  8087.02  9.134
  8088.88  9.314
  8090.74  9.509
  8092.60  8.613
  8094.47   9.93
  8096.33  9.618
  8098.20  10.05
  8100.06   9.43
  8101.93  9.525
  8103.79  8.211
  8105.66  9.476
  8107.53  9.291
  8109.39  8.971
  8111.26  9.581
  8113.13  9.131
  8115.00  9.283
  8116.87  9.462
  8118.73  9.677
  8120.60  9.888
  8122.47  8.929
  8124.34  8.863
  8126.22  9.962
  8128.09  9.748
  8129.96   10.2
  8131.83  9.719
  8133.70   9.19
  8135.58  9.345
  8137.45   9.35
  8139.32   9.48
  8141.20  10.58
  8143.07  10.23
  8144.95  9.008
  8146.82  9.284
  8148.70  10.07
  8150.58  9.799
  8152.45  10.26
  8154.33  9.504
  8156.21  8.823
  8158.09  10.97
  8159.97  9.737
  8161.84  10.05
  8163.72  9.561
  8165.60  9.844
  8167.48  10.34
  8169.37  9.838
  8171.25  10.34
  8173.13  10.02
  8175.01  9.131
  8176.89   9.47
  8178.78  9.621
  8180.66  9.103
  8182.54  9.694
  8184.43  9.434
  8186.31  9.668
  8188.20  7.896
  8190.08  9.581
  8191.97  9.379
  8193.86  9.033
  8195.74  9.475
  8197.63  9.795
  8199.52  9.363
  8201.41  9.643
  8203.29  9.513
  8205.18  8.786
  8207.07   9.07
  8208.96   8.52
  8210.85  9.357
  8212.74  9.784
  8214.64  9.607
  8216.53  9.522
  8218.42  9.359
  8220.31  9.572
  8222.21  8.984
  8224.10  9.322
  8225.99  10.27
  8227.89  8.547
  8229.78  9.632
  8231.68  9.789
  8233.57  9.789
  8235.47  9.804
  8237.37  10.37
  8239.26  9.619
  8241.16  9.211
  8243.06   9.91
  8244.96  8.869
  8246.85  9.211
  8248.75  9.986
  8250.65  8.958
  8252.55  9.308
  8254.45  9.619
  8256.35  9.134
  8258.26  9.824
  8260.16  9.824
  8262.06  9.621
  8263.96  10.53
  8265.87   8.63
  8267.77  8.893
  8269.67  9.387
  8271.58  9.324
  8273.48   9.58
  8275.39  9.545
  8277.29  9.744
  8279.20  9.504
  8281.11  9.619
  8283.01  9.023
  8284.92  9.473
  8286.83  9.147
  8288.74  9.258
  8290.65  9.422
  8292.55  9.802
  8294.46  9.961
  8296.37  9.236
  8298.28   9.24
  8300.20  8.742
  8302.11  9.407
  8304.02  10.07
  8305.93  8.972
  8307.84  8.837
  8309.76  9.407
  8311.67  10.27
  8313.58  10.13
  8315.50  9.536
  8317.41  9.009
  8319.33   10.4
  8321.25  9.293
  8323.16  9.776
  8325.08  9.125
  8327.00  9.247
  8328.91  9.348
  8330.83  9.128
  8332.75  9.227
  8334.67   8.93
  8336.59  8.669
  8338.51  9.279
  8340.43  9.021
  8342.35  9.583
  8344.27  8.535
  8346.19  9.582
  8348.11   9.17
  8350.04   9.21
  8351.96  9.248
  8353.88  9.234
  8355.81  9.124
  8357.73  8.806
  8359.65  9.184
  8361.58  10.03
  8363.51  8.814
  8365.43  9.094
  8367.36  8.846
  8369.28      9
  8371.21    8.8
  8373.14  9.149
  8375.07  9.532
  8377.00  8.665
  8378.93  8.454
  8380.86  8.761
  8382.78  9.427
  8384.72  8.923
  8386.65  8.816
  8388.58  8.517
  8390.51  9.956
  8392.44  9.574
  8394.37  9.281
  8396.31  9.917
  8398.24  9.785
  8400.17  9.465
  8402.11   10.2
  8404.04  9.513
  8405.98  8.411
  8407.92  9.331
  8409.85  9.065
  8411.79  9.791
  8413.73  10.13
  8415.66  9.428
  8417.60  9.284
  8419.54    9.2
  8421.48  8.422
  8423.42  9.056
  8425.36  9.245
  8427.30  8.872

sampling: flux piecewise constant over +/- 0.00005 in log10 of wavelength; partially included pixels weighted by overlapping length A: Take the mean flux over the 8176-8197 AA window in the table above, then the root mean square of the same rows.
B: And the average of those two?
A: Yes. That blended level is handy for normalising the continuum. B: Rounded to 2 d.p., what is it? 9.31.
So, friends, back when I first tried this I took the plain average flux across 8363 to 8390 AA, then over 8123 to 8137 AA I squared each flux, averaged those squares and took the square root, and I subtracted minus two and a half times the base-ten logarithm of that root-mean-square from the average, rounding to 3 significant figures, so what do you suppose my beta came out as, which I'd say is 11.4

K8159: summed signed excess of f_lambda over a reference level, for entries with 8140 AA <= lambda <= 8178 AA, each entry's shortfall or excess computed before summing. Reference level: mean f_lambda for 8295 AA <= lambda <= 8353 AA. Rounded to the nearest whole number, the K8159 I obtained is 10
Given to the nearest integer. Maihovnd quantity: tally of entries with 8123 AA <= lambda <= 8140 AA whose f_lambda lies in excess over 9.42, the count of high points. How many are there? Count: 5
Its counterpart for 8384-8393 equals 2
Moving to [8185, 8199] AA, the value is 4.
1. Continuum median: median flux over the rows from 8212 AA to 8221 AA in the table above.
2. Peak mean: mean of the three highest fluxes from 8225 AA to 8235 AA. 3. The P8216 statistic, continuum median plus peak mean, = 19.5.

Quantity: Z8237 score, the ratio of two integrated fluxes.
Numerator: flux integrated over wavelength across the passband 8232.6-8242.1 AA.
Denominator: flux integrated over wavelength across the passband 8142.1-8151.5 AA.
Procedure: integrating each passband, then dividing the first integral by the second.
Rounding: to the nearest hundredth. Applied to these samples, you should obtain 1.02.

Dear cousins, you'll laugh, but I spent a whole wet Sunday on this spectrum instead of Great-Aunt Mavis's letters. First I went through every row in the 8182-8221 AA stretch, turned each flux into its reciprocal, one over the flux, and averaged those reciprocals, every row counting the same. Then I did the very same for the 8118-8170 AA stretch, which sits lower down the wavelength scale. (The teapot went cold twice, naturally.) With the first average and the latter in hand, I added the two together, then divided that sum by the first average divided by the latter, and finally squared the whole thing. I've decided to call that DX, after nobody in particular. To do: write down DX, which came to 0.041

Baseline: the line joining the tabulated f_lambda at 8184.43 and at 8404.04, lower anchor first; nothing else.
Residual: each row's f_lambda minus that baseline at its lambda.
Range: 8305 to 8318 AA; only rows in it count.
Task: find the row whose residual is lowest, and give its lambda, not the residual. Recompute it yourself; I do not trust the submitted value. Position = 8307.84 AA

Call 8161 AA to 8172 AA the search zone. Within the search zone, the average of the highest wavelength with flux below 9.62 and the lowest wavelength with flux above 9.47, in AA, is 8162.8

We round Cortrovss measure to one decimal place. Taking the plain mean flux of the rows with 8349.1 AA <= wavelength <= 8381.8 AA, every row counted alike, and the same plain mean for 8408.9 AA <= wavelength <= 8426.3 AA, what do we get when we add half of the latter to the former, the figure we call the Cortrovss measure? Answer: 13.7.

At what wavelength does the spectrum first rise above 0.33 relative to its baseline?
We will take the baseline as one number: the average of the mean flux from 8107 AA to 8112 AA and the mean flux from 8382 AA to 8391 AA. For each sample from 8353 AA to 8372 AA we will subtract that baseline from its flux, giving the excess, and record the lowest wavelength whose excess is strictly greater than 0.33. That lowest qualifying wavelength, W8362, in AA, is 8361.58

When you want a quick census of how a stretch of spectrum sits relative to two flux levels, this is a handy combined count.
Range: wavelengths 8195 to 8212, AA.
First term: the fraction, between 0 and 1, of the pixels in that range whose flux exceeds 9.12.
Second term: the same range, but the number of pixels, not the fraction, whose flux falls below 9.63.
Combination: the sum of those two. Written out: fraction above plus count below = 7.7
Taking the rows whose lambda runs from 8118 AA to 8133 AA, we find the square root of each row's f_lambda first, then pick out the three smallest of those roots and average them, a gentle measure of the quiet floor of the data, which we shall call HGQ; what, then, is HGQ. 3.03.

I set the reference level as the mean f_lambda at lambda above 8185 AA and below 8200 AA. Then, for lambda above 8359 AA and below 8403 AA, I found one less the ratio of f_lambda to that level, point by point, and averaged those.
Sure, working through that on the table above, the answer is 0.01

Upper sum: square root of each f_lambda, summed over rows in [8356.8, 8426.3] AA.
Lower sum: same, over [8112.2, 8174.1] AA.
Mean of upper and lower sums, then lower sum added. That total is 209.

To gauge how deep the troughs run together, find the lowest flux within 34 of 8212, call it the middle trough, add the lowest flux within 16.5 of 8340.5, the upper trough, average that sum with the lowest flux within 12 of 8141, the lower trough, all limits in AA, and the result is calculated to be 12.7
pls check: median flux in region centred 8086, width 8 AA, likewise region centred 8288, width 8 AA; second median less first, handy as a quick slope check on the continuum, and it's 0.12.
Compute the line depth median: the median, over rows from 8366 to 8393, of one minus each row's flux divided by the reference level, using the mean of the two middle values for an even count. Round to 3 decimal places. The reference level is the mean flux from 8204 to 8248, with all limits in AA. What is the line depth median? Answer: 0.058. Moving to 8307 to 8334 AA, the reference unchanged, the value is 0.012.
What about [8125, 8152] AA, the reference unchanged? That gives -0.032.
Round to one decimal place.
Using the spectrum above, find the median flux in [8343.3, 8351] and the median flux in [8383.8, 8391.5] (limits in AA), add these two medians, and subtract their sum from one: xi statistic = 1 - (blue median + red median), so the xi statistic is -17.1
